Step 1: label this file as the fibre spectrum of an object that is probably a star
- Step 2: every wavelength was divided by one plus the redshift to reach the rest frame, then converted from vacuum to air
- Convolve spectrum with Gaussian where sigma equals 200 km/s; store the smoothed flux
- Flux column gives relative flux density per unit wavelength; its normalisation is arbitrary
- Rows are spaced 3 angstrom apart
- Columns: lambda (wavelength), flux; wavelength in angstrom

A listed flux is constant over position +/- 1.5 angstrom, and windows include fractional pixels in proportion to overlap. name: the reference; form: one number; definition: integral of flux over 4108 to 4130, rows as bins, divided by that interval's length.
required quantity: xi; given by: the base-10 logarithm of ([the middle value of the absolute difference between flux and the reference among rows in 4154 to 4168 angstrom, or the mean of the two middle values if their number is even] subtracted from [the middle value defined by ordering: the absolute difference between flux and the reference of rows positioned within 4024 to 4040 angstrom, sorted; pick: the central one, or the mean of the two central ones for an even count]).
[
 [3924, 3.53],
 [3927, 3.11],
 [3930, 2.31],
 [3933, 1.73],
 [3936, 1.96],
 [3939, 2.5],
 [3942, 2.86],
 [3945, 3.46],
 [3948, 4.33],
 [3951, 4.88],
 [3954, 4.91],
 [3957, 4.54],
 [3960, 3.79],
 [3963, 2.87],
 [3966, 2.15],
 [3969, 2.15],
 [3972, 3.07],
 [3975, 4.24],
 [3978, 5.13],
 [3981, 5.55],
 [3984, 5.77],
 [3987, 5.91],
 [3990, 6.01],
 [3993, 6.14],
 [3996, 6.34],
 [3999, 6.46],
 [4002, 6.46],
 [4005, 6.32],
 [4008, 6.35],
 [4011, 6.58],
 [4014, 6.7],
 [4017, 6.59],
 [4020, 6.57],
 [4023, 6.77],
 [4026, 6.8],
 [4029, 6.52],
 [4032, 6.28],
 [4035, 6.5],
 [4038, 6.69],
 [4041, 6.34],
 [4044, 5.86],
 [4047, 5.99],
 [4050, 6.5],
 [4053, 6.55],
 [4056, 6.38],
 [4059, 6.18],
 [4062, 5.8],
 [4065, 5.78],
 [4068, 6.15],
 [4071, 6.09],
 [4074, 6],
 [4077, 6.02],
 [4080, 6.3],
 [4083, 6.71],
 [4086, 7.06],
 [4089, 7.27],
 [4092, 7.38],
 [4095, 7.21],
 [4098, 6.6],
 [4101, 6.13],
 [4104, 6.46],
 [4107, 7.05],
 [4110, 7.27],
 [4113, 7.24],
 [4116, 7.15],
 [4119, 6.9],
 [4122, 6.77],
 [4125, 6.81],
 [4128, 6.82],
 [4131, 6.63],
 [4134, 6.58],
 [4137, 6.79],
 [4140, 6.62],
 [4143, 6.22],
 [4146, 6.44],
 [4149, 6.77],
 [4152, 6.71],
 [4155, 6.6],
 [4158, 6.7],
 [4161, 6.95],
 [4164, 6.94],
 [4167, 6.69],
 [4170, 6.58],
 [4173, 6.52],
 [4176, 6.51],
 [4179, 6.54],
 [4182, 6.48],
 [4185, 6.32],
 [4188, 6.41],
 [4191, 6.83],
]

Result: -0.74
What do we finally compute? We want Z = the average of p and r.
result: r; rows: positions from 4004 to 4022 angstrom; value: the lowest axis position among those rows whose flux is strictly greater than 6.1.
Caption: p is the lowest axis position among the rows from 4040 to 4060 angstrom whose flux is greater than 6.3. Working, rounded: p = 4041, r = 4005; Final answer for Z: 4023.0 angstrom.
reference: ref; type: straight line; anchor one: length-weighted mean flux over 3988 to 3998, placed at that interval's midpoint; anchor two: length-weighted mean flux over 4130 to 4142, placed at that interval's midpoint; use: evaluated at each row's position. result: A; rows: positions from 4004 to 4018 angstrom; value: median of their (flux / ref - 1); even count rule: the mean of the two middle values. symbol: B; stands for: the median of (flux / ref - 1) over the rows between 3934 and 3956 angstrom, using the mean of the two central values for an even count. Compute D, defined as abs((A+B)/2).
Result 0.18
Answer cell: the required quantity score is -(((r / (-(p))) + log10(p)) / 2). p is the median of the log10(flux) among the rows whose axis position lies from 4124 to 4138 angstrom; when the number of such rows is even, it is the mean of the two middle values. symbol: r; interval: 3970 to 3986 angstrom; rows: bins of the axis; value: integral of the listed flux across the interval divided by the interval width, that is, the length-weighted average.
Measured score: 2.9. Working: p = 0.83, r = 4.71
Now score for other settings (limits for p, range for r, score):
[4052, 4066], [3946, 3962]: 2.8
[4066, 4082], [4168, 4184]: 4.2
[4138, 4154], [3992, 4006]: 3.9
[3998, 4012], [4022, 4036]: 4.1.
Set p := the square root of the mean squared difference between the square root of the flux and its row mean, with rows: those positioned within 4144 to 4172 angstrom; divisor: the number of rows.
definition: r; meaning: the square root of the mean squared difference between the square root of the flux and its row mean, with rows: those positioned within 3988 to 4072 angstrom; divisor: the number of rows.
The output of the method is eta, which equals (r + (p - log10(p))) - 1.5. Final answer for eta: 0.11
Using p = 0.03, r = 0.06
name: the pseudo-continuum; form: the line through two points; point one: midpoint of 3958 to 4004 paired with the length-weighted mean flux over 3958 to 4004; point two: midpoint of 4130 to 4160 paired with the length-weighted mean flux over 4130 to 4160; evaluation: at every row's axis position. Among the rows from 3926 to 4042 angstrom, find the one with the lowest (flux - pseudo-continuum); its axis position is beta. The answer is 3933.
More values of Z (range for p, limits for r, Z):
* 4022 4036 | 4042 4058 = 4036.5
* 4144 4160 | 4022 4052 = 4084.5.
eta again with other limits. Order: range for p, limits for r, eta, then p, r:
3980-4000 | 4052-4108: -0.12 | 0.06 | 0.10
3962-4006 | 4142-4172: -0.66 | 0.39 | 0.04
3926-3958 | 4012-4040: -0.65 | 0.31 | 0.03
